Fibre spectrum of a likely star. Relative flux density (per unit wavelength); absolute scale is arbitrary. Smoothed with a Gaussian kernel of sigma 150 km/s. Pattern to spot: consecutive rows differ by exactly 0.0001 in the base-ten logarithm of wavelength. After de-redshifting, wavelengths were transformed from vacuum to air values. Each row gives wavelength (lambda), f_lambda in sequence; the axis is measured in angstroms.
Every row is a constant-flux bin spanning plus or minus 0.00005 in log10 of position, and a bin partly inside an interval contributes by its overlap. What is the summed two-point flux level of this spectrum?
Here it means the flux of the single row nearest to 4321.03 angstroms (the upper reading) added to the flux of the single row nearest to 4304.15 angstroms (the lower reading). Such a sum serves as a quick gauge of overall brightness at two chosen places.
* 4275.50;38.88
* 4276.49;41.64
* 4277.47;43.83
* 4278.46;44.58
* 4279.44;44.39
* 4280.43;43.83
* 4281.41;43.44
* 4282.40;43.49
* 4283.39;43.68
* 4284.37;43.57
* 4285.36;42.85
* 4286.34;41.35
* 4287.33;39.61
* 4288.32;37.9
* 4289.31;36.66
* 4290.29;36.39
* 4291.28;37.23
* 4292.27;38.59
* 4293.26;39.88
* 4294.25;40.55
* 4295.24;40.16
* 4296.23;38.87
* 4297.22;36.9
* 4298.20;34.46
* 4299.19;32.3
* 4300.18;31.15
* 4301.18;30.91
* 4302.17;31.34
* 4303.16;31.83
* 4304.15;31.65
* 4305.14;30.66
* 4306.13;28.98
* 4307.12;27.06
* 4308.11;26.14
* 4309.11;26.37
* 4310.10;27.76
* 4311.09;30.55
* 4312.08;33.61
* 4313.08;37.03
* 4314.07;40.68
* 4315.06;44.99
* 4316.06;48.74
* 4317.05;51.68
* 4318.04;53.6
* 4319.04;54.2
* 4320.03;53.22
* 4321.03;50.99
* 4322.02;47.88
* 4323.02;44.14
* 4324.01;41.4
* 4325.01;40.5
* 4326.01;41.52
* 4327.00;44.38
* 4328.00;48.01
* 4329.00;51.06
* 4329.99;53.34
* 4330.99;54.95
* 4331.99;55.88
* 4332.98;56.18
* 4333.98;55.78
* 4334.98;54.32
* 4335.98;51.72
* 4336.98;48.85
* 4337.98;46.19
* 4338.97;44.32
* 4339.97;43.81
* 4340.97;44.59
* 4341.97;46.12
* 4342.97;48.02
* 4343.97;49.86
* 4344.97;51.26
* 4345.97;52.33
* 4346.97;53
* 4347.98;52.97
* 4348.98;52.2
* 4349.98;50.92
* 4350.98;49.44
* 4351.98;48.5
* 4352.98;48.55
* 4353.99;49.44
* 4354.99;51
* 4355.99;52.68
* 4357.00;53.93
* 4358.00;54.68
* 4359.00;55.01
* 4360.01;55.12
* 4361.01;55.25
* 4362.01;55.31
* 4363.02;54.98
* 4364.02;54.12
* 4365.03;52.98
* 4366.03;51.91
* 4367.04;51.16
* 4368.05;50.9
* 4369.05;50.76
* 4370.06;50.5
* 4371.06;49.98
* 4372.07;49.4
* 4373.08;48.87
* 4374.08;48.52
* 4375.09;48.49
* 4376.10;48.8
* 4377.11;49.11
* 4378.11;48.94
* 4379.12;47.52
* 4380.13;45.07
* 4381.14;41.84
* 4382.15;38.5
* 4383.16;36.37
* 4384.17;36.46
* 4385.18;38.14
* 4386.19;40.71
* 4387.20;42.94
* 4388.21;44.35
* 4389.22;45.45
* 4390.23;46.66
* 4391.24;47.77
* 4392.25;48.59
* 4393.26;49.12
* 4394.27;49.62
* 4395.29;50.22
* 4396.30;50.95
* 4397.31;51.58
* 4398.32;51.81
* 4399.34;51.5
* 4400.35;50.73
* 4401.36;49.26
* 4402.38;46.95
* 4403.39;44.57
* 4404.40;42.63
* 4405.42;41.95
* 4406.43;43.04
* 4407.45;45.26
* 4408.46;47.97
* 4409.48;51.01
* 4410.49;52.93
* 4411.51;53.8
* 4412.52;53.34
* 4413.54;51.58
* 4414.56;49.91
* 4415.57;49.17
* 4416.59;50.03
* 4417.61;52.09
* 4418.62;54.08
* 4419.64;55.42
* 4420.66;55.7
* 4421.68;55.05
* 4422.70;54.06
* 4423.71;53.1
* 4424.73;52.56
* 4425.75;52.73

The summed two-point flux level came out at 83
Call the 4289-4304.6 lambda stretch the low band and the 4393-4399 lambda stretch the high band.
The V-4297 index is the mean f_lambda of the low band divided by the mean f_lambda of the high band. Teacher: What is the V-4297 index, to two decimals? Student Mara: 0.70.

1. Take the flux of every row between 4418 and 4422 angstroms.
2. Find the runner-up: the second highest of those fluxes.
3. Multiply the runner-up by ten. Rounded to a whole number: 554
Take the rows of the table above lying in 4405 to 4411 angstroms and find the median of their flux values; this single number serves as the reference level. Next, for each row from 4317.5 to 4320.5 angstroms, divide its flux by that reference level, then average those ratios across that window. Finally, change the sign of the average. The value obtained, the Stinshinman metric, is -1.15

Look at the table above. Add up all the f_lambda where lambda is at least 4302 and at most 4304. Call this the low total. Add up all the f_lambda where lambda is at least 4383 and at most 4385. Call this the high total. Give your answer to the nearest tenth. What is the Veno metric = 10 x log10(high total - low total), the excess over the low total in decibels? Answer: 9.8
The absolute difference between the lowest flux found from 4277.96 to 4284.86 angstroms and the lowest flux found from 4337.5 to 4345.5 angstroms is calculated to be 0.4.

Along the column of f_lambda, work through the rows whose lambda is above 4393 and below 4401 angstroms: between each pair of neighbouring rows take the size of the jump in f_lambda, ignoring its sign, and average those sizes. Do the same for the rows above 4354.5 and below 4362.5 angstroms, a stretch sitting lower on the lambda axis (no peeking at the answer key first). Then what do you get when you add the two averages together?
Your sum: 1.2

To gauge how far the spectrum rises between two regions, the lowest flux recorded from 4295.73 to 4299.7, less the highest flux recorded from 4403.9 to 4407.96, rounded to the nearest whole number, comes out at -13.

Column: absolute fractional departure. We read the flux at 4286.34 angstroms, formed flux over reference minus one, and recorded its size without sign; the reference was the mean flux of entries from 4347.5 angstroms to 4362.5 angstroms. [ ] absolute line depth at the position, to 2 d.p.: 0.21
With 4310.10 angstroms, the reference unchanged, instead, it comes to 0.47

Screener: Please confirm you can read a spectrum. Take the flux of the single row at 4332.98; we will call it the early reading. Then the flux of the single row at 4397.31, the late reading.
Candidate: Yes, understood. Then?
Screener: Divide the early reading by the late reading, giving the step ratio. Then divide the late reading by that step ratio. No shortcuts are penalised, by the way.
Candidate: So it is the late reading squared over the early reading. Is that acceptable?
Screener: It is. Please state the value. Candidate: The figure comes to 47.4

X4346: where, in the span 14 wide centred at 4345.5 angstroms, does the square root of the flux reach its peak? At 4346.97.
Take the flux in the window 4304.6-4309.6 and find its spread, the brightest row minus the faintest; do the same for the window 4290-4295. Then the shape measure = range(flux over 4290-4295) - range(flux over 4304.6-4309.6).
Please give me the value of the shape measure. 0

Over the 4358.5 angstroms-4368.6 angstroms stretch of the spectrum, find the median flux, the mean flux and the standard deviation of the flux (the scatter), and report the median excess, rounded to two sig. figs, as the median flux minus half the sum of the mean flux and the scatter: 27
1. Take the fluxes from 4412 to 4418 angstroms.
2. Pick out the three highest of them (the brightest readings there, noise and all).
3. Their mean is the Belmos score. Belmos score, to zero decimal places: 52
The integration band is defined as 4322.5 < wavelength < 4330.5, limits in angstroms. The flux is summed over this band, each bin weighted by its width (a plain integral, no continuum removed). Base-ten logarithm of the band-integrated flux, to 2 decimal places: 2.56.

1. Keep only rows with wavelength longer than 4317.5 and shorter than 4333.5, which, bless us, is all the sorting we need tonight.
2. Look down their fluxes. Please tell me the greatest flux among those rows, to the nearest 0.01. 56.18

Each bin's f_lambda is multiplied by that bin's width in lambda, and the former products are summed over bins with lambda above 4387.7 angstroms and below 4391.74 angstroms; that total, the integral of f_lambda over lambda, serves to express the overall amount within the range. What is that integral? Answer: 186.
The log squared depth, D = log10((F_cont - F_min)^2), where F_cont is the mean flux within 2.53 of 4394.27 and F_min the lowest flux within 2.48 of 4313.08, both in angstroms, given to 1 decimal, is 2.6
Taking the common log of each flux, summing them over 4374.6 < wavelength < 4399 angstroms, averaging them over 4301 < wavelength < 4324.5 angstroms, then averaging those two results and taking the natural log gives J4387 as 3.03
